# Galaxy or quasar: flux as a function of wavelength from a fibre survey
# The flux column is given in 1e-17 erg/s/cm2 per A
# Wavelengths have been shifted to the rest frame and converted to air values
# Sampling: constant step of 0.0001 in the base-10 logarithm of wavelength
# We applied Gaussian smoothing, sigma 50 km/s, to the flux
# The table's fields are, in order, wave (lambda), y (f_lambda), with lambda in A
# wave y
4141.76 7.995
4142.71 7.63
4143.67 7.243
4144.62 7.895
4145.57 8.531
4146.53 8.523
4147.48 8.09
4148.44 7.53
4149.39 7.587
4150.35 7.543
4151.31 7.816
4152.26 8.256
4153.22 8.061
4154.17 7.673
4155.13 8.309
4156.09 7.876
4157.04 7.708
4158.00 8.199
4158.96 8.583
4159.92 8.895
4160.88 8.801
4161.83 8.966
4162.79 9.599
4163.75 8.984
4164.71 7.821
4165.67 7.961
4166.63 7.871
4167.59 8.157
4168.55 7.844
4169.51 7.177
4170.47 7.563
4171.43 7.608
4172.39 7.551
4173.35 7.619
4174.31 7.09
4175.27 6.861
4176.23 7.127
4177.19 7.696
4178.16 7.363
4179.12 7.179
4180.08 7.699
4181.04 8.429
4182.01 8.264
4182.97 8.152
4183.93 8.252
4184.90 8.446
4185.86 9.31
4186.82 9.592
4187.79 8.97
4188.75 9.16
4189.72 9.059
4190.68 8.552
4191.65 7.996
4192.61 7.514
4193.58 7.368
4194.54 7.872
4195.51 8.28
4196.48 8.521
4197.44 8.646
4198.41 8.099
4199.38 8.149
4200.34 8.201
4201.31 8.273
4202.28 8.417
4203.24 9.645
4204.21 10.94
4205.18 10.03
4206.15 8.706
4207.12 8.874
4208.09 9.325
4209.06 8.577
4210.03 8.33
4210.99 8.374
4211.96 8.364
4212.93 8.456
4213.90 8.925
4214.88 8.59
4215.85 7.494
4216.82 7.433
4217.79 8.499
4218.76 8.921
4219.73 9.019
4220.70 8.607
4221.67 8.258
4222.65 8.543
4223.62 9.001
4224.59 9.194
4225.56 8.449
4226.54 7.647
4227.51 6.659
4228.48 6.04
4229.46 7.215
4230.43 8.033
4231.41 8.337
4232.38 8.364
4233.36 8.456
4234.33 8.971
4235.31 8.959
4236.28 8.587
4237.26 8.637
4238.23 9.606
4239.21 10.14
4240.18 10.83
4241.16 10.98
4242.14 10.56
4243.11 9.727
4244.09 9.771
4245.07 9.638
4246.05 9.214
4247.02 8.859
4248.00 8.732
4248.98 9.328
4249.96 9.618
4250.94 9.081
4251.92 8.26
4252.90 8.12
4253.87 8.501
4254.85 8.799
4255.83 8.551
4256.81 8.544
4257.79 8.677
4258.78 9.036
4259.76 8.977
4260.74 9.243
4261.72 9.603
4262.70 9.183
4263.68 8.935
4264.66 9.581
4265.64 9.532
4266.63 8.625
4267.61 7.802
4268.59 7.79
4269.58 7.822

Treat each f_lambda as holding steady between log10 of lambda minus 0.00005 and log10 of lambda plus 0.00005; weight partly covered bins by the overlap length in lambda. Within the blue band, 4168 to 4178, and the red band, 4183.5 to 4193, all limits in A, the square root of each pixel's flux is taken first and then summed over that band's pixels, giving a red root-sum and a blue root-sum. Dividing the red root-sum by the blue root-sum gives 1.08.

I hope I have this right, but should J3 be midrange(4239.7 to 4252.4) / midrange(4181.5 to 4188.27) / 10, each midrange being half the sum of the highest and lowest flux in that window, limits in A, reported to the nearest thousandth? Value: 0.108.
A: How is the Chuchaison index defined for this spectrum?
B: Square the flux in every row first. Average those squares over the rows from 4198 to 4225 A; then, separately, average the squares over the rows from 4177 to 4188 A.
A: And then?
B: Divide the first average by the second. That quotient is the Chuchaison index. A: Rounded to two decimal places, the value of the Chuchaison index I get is 1.10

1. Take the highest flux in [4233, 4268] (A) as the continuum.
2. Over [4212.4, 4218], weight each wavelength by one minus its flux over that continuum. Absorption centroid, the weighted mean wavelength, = 4215.5 A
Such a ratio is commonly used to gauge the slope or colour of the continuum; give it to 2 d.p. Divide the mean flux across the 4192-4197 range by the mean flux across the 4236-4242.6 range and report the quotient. 0.80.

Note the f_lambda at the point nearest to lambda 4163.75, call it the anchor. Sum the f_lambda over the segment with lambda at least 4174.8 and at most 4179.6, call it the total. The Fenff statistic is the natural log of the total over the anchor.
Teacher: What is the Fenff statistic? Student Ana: 1.39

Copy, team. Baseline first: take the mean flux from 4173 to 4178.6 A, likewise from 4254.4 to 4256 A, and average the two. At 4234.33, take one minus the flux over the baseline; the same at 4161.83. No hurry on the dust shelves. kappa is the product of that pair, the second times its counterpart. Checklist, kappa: 0.015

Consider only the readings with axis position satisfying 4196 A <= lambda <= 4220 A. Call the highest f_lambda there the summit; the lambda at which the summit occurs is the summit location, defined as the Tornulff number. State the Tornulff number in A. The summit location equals 4204.21 A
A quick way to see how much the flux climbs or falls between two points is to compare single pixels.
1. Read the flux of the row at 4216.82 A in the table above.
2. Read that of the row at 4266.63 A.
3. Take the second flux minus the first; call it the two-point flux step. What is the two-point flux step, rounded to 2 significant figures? 1.2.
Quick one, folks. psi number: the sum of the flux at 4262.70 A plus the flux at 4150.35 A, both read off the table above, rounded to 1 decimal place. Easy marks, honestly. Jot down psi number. 16.7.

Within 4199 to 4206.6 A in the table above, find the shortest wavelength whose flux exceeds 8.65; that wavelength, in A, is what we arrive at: 4203.24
